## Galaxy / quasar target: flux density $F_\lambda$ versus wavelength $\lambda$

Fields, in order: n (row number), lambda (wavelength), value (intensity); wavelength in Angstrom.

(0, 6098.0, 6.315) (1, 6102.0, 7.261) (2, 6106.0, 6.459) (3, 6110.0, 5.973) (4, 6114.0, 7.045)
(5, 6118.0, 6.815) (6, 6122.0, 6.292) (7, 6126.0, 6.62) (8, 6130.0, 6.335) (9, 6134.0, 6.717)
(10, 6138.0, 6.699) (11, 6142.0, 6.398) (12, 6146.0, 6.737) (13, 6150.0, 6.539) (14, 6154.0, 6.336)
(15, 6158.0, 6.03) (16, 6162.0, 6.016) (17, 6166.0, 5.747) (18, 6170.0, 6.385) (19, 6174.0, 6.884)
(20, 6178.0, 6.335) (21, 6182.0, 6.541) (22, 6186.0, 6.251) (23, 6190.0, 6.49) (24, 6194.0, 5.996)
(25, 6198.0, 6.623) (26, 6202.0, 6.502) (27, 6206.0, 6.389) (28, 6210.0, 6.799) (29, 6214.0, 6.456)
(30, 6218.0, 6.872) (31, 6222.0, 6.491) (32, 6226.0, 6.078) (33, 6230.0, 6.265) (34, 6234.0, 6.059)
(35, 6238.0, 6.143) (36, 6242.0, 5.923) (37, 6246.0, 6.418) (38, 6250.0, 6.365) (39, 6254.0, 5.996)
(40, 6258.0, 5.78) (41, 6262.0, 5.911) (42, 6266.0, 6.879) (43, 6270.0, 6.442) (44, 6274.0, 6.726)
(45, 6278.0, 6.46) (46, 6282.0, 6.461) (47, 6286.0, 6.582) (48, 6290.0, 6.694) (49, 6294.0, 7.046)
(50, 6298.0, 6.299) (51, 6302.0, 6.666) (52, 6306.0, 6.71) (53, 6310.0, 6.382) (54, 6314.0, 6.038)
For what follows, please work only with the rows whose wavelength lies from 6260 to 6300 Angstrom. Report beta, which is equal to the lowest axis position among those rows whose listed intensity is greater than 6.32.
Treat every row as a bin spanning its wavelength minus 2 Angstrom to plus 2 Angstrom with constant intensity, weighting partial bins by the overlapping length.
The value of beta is 6266.0 Angstrom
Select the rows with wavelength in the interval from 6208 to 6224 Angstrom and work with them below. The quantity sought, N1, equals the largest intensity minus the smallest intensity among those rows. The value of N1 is 0.416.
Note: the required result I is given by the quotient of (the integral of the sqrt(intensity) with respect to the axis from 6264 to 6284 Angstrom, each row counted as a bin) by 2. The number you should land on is 26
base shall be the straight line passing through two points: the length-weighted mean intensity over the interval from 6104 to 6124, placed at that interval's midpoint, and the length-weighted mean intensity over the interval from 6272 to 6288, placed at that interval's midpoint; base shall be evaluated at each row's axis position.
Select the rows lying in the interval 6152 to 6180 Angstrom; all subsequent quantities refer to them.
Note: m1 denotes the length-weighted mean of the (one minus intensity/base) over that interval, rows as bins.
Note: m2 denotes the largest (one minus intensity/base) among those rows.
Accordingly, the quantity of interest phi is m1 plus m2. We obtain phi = 0.163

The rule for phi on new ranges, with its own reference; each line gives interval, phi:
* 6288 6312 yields 0.029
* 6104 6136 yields 0.081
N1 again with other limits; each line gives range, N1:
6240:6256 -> 0.495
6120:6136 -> 0.425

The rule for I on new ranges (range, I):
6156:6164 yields 10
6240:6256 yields 20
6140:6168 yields 35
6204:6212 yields 10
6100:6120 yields 26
